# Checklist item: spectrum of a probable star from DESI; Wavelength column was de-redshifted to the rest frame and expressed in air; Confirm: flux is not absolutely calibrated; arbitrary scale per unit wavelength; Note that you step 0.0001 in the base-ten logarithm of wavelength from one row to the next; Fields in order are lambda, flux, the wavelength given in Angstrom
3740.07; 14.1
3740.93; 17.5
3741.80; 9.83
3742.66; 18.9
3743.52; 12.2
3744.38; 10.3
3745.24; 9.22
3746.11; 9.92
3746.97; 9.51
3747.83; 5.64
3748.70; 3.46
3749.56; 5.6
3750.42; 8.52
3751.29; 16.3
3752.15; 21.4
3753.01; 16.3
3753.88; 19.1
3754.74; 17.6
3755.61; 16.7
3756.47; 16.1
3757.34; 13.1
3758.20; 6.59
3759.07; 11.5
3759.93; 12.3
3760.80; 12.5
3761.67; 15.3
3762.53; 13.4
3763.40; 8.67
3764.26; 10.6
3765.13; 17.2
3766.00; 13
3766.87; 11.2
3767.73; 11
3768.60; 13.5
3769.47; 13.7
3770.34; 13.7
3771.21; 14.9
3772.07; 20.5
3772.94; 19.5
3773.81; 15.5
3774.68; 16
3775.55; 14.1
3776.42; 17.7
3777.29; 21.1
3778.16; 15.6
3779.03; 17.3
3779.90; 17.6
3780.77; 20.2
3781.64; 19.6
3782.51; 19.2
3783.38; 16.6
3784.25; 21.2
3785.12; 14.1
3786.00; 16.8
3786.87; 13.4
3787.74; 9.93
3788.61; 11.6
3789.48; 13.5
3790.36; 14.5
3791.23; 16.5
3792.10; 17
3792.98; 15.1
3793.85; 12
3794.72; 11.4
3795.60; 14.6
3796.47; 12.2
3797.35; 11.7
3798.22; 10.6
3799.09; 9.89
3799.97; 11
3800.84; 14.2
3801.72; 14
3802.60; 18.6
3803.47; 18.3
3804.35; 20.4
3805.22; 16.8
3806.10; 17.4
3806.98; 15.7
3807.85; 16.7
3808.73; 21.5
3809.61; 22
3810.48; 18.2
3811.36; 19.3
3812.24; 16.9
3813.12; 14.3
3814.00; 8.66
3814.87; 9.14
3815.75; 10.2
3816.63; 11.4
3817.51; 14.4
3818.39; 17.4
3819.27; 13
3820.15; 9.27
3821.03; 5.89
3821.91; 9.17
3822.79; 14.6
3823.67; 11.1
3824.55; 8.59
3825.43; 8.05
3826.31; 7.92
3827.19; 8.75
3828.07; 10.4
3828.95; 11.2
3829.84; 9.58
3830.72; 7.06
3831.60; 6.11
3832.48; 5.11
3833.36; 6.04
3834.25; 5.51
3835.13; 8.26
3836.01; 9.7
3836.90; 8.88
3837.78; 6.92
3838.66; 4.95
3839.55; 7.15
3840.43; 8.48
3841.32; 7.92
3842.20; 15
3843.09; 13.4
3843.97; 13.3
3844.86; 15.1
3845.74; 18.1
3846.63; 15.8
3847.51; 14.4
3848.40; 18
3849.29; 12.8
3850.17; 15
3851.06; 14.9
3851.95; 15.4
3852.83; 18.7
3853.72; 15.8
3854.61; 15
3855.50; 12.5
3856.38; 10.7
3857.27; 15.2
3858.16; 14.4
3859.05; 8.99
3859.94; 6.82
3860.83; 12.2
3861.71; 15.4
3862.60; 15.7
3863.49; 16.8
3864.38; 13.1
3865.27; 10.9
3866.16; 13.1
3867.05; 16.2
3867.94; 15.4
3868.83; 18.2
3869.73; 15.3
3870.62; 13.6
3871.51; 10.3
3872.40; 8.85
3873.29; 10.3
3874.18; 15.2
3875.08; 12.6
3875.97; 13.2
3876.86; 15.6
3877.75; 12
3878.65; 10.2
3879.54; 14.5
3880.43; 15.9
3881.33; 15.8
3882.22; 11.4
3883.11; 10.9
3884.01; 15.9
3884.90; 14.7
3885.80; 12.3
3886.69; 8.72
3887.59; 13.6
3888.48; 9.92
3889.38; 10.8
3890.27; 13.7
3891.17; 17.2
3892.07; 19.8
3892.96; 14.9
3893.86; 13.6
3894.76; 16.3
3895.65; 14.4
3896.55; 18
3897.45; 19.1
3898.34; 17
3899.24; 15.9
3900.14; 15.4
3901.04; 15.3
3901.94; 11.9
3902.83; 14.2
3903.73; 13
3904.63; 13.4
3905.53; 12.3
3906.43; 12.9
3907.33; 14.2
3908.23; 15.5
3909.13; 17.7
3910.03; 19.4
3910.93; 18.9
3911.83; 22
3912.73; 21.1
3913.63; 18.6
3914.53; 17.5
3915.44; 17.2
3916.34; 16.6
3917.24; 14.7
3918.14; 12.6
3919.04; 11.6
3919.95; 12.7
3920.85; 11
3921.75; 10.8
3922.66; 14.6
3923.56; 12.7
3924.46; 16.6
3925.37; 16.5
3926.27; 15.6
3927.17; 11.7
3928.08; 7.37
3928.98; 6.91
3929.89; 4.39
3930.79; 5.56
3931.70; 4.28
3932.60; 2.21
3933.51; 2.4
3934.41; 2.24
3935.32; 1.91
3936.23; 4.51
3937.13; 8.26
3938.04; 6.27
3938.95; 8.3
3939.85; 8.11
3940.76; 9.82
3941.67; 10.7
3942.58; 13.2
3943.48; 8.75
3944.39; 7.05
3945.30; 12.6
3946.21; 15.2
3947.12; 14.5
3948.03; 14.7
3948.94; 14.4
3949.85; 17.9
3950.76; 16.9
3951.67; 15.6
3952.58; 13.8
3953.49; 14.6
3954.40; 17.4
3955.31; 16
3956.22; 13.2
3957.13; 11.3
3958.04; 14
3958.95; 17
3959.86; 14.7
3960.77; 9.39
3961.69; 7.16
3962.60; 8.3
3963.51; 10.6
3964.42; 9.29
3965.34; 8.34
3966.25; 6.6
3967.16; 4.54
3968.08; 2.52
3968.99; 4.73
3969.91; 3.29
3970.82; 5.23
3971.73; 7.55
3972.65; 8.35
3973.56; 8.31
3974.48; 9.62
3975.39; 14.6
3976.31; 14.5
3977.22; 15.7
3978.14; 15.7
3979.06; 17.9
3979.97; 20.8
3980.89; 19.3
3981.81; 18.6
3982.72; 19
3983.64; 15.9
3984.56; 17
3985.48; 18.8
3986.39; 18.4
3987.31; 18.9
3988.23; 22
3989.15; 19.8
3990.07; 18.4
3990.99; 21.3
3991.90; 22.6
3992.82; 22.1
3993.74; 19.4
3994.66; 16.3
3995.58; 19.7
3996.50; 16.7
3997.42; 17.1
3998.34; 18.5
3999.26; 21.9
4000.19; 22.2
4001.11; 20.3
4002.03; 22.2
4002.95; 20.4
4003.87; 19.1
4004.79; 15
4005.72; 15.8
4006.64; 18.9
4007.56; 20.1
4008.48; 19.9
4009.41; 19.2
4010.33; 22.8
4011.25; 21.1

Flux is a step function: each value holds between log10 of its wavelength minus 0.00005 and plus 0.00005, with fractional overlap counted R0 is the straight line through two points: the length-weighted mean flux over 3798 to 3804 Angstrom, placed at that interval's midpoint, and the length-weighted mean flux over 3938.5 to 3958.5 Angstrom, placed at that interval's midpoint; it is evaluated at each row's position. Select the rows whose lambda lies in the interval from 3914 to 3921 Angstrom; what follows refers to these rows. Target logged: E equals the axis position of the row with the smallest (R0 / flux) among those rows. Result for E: 3914.53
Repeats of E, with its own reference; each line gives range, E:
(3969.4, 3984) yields 3979.97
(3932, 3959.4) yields 3949.85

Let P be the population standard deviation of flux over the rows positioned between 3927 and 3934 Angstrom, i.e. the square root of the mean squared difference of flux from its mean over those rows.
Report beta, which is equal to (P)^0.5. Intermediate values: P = 2.9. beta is 1.7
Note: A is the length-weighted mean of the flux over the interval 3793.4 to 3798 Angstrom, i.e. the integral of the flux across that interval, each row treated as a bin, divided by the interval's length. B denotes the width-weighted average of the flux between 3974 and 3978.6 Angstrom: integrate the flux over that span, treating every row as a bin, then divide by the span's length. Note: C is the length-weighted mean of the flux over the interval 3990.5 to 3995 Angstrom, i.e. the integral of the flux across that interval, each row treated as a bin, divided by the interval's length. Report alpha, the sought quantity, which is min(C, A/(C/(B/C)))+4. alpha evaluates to 4.4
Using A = 12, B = 14.0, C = 20.5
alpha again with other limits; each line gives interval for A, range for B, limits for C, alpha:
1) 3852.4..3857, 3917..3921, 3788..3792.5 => 4.9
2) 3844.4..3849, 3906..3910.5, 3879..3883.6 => 5.4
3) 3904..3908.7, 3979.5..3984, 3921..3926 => 5.3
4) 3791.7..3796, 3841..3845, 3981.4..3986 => 4.6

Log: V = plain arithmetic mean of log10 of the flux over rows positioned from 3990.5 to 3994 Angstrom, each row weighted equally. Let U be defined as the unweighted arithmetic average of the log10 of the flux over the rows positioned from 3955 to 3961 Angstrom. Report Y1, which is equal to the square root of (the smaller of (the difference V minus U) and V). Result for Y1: 0.448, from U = 1.13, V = 1.33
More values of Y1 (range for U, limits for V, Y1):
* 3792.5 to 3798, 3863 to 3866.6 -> 0.137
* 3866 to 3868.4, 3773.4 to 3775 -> 0.161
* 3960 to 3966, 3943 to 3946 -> 0.141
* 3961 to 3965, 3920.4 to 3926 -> 0.434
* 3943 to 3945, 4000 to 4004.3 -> 0.650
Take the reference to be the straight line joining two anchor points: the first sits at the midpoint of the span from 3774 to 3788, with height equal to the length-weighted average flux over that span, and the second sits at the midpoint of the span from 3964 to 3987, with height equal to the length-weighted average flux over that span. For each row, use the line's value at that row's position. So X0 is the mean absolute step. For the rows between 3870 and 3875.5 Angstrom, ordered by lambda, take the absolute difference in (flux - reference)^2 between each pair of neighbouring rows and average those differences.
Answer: 14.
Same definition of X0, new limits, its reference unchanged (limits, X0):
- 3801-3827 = 17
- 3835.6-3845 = 21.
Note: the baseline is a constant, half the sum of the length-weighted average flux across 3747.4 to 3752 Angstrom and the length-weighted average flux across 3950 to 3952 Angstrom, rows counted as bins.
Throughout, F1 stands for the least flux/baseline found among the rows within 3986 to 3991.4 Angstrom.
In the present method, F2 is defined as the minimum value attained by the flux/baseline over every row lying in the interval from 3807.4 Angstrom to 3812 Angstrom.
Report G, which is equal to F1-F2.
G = 0.1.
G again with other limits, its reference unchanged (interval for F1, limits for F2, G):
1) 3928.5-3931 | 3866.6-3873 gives -0.4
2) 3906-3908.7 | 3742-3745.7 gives 0.3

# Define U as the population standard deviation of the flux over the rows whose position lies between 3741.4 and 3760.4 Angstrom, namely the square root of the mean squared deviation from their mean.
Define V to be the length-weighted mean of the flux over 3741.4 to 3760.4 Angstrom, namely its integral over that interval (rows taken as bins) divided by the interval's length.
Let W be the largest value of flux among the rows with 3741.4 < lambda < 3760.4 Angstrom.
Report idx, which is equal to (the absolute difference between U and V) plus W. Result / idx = 29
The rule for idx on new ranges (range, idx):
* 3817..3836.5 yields 24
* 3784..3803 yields 32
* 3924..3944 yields 20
